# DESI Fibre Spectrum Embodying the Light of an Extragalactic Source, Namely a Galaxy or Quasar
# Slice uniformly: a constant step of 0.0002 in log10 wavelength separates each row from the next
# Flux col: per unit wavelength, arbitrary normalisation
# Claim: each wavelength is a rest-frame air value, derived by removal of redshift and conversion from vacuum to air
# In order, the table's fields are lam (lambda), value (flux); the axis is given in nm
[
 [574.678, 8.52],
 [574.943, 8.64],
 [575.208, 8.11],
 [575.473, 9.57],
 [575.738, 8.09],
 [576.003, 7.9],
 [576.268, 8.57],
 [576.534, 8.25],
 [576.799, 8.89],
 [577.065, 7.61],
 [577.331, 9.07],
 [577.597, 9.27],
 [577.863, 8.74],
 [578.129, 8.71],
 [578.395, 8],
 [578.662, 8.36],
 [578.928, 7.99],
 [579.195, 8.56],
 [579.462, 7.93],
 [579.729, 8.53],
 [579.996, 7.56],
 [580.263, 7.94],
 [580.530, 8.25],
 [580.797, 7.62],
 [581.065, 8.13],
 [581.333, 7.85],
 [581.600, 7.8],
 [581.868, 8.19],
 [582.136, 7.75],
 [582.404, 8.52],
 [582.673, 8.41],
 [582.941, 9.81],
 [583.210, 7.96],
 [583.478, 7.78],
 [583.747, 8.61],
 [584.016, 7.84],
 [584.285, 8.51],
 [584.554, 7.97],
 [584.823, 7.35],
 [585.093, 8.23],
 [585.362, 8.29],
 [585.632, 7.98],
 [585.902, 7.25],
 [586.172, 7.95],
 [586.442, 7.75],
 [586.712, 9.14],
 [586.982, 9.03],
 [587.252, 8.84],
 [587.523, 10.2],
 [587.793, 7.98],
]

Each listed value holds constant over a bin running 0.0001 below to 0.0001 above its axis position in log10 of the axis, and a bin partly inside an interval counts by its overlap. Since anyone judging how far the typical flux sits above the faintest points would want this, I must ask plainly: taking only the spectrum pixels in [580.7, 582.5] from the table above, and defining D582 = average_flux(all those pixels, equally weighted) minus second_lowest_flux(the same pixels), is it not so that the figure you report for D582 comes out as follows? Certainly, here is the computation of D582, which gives 0.23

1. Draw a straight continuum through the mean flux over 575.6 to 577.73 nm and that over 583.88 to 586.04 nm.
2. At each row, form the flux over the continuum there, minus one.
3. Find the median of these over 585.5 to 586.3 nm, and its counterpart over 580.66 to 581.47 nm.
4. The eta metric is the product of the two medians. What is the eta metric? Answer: -0.0005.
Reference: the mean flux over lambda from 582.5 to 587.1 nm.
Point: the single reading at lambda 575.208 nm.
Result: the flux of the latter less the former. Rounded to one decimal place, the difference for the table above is -0.1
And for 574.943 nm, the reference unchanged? 0.4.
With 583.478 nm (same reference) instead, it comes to -0.4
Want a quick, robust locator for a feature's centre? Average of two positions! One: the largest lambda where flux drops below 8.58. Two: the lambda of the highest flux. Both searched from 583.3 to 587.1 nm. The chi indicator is 586.58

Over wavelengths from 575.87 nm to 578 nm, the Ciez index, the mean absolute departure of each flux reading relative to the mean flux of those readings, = 0.46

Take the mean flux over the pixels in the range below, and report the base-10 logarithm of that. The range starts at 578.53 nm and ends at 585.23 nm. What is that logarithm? 0.911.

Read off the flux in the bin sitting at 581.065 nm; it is 8.13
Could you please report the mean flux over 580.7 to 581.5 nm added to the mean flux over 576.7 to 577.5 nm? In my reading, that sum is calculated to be 16.4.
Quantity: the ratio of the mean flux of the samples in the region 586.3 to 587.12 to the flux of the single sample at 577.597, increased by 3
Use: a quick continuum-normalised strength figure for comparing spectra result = 3.93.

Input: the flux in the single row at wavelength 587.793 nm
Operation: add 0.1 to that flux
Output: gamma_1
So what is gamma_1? 8.1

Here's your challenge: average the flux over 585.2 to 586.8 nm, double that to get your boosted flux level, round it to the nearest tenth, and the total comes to 16.1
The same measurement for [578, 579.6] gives 16.5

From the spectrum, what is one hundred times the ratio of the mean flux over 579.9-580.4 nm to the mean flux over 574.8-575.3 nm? 93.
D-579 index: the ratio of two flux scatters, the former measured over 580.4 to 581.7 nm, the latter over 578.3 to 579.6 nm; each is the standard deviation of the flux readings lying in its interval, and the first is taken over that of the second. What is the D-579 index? 0.92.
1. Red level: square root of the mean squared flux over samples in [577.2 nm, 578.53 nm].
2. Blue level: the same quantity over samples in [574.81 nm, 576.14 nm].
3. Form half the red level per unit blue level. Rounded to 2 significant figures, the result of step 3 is 0.52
